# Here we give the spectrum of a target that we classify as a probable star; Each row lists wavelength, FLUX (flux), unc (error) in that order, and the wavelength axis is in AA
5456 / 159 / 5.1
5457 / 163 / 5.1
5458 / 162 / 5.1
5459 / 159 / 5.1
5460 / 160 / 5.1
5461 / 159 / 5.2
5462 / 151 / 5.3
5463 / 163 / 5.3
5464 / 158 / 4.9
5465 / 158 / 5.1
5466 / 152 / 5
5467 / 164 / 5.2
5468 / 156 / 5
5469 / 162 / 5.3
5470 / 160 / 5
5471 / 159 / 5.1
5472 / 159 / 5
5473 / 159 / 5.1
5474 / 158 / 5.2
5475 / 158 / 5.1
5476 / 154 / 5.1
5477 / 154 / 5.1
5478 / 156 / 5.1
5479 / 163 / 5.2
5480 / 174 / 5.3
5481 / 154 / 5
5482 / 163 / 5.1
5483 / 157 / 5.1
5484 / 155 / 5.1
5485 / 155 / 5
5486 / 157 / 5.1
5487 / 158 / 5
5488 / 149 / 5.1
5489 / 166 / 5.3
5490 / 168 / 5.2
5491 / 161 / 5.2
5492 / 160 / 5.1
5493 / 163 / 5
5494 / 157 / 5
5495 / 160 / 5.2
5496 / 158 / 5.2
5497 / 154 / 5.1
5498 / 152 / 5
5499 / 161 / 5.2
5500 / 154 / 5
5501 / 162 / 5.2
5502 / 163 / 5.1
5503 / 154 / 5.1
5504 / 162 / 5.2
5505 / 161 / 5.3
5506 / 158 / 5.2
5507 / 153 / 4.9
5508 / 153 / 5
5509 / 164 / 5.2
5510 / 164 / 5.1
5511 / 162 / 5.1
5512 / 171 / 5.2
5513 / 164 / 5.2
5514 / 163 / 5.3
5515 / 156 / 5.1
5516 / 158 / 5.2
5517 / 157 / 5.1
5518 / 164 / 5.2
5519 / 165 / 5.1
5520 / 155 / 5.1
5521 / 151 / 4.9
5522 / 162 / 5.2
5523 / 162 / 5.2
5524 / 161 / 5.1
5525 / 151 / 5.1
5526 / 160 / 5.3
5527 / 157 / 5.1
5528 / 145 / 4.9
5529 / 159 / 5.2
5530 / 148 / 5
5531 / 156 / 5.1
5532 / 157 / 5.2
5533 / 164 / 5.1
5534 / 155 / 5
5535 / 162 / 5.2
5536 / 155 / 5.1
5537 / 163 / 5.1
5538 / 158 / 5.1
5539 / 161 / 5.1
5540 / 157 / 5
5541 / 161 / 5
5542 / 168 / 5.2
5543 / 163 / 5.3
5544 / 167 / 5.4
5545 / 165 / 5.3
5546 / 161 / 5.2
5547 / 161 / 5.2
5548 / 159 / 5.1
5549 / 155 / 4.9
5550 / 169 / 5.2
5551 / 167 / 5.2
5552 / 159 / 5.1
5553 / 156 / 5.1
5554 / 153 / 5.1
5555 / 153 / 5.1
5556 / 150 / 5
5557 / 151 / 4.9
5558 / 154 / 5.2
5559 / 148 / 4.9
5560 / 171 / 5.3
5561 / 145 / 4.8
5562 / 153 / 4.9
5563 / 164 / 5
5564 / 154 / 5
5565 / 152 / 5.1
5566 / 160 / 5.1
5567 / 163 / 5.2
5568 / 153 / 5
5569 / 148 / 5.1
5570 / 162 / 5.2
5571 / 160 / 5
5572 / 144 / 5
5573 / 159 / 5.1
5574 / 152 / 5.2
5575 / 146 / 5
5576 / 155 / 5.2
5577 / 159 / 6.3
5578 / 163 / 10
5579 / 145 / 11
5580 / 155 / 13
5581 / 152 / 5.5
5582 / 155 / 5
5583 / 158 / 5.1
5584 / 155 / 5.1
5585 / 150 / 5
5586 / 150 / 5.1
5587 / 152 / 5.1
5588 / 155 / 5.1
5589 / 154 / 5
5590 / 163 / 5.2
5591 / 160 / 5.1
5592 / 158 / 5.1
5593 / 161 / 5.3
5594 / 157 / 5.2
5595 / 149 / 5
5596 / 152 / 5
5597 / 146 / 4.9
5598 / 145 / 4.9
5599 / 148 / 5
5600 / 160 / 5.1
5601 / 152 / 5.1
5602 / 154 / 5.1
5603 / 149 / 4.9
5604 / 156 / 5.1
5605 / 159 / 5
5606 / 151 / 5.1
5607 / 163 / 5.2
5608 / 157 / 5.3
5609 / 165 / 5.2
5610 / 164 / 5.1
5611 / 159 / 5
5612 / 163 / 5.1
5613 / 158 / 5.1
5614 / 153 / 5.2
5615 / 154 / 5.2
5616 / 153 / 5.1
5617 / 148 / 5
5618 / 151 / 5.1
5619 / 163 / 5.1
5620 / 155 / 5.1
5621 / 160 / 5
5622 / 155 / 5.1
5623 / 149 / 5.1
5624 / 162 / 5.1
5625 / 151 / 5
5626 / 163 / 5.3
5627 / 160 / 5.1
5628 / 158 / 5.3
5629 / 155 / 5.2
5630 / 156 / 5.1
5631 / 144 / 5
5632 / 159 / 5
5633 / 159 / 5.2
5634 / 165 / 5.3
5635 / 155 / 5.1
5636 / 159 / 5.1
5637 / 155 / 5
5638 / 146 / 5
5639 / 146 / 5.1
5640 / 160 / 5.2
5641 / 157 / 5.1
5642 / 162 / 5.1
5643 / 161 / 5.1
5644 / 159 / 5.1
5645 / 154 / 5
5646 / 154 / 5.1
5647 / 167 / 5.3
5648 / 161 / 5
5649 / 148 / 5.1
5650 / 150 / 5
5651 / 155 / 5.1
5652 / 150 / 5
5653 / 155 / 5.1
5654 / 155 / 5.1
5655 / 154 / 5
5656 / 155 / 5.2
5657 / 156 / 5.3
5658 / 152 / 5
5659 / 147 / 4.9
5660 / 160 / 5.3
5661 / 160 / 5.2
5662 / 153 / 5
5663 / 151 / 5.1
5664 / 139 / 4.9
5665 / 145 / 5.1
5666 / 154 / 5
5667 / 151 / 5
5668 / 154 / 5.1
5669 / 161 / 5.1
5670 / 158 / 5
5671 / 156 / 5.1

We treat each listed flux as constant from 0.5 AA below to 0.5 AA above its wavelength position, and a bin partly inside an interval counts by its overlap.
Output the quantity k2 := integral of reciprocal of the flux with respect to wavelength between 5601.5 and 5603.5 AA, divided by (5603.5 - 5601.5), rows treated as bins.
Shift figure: 0.0066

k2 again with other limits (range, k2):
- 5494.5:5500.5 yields 0.0064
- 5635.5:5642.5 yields 0.0065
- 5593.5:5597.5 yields 0.0066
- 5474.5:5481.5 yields 0.0063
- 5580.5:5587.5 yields 0.0065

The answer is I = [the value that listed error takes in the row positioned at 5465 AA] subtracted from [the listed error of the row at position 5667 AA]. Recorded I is -0.10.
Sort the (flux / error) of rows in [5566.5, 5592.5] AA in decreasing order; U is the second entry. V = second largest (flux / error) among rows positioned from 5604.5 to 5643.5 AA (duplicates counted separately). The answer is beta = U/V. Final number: 0.98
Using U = 31.4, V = 32.00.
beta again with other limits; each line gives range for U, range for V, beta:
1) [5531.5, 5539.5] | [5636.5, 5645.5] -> 1.01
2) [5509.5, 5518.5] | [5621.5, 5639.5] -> 1.01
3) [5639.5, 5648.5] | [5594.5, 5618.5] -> 0.99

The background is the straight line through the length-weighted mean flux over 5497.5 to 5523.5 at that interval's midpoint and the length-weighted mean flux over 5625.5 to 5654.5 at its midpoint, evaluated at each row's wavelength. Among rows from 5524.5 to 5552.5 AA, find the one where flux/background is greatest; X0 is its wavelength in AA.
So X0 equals 5550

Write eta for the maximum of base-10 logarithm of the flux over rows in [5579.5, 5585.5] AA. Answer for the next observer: 2.20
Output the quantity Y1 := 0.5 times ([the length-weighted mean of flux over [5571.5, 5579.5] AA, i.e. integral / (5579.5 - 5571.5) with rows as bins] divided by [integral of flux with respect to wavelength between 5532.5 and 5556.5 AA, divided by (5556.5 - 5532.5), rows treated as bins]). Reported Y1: 0.477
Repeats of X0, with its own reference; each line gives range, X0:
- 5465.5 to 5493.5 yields 5480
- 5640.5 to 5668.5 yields 5647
